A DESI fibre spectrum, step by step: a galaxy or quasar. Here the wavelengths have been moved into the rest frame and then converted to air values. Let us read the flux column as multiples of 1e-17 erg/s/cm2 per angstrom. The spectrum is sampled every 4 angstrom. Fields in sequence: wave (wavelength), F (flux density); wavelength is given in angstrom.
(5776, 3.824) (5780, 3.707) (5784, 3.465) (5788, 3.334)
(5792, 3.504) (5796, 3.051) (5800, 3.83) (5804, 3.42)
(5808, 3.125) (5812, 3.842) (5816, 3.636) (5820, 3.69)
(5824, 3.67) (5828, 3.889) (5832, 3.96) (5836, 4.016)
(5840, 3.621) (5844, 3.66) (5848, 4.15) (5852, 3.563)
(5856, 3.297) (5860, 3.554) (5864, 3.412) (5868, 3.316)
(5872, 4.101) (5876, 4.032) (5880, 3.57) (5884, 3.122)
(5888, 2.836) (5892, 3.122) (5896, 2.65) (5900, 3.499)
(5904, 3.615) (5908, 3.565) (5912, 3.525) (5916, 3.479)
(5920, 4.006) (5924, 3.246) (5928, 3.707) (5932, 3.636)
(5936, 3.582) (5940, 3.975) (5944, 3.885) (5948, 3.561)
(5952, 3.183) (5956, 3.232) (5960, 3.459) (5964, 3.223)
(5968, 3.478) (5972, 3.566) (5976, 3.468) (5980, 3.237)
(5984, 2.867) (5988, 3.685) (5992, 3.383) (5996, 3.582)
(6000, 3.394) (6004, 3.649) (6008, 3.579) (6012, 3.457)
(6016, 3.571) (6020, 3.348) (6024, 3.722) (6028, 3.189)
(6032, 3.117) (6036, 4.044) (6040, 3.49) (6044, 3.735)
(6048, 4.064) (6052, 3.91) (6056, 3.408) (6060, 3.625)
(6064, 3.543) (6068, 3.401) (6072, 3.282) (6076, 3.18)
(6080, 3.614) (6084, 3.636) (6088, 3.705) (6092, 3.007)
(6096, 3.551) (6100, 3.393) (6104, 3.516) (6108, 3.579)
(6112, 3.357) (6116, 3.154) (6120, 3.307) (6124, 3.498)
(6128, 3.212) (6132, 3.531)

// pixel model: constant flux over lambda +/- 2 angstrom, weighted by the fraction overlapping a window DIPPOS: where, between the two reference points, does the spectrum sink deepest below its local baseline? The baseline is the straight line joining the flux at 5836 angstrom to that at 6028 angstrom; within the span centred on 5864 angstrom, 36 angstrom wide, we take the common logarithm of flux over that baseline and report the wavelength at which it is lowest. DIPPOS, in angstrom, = 5856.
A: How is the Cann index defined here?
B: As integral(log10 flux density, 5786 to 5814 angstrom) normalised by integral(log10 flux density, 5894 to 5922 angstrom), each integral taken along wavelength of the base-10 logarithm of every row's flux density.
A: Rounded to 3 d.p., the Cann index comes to 0.995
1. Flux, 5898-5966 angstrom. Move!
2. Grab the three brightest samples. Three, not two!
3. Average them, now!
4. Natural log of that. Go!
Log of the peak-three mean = 1.38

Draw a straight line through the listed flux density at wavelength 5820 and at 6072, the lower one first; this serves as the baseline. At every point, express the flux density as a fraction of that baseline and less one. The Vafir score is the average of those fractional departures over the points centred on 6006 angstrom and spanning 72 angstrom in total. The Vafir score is 0.022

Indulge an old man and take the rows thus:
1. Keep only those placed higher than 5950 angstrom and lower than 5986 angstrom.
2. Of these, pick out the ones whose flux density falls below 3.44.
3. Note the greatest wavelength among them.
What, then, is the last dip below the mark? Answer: 5984 angstrom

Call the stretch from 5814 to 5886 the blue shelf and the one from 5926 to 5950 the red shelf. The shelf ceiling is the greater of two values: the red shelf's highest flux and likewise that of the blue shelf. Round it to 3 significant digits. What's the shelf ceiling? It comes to 4.15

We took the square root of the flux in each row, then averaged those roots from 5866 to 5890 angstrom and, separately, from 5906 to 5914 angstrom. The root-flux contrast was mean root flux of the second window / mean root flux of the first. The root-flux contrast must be 1.009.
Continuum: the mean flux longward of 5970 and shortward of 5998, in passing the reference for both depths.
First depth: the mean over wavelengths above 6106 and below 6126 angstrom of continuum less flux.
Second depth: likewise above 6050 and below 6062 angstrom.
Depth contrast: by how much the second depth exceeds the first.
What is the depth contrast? -0.3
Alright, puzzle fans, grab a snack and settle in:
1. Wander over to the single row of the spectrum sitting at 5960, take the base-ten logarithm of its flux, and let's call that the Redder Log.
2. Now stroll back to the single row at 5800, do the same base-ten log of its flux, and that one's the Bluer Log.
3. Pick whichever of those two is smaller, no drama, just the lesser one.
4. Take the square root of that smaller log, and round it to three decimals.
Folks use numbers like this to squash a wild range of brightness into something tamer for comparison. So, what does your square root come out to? 0.734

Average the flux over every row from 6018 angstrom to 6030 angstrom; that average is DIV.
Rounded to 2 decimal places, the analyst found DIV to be 3.42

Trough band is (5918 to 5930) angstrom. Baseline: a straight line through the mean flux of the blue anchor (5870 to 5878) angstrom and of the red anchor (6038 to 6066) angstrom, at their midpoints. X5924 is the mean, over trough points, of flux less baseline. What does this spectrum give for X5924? -0.3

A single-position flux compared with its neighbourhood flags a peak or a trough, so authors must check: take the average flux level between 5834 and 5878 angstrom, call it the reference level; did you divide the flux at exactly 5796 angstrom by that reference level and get 0.82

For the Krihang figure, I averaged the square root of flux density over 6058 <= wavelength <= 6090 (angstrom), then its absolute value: 1.87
